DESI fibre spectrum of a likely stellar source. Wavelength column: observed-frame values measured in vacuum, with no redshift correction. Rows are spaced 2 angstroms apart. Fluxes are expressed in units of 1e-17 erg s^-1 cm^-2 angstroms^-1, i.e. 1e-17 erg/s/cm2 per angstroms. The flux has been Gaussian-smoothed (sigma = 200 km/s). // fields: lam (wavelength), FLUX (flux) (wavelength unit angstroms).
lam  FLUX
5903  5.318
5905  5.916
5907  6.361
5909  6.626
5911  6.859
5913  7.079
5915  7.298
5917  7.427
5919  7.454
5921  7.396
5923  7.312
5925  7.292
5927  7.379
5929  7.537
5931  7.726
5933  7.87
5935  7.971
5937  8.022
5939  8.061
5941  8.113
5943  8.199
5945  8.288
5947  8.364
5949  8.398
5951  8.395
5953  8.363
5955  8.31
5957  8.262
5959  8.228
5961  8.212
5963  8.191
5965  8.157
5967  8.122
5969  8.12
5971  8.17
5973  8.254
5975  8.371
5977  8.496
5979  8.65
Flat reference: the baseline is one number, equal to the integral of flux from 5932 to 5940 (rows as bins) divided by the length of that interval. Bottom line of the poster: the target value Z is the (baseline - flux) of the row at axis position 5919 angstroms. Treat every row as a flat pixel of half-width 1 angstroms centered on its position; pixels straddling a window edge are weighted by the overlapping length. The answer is 0.5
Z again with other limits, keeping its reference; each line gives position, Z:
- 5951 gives -0.4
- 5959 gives -0.2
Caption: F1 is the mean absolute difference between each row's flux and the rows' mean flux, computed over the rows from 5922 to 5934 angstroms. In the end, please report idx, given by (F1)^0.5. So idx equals 0.44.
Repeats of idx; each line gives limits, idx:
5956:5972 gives 0.20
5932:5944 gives 0.29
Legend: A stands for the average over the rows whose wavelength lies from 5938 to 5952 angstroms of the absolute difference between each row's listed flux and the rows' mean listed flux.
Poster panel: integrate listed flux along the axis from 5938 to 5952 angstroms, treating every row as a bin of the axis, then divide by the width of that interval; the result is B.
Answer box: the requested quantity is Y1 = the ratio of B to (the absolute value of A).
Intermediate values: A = 0.12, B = 8.3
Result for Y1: 71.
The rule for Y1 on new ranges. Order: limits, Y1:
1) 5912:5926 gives 83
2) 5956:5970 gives 185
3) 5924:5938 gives 32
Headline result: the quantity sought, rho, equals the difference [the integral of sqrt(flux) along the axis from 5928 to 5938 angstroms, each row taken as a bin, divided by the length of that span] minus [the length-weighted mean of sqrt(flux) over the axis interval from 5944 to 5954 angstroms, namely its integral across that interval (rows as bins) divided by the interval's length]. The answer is -0.09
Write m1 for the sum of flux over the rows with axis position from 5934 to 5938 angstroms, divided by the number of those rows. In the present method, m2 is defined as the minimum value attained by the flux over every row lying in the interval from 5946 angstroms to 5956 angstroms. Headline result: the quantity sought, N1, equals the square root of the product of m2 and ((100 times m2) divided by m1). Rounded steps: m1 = 8.0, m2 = 8.31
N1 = 29.4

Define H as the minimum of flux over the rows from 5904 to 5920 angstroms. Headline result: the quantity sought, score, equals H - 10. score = -4.08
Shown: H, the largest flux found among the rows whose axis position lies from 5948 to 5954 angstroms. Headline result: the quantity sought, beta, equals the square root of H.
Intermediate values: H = 8.398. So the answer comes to 2.90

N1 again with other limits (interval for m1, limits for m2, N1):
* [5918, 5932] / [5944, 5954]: 30.4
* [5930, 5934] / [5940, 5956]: 29.1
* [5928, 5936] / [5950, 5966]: 29.3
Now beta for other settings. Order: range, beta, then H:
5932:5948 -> 2.89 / 8.364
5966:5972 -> 2.86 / 8.17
